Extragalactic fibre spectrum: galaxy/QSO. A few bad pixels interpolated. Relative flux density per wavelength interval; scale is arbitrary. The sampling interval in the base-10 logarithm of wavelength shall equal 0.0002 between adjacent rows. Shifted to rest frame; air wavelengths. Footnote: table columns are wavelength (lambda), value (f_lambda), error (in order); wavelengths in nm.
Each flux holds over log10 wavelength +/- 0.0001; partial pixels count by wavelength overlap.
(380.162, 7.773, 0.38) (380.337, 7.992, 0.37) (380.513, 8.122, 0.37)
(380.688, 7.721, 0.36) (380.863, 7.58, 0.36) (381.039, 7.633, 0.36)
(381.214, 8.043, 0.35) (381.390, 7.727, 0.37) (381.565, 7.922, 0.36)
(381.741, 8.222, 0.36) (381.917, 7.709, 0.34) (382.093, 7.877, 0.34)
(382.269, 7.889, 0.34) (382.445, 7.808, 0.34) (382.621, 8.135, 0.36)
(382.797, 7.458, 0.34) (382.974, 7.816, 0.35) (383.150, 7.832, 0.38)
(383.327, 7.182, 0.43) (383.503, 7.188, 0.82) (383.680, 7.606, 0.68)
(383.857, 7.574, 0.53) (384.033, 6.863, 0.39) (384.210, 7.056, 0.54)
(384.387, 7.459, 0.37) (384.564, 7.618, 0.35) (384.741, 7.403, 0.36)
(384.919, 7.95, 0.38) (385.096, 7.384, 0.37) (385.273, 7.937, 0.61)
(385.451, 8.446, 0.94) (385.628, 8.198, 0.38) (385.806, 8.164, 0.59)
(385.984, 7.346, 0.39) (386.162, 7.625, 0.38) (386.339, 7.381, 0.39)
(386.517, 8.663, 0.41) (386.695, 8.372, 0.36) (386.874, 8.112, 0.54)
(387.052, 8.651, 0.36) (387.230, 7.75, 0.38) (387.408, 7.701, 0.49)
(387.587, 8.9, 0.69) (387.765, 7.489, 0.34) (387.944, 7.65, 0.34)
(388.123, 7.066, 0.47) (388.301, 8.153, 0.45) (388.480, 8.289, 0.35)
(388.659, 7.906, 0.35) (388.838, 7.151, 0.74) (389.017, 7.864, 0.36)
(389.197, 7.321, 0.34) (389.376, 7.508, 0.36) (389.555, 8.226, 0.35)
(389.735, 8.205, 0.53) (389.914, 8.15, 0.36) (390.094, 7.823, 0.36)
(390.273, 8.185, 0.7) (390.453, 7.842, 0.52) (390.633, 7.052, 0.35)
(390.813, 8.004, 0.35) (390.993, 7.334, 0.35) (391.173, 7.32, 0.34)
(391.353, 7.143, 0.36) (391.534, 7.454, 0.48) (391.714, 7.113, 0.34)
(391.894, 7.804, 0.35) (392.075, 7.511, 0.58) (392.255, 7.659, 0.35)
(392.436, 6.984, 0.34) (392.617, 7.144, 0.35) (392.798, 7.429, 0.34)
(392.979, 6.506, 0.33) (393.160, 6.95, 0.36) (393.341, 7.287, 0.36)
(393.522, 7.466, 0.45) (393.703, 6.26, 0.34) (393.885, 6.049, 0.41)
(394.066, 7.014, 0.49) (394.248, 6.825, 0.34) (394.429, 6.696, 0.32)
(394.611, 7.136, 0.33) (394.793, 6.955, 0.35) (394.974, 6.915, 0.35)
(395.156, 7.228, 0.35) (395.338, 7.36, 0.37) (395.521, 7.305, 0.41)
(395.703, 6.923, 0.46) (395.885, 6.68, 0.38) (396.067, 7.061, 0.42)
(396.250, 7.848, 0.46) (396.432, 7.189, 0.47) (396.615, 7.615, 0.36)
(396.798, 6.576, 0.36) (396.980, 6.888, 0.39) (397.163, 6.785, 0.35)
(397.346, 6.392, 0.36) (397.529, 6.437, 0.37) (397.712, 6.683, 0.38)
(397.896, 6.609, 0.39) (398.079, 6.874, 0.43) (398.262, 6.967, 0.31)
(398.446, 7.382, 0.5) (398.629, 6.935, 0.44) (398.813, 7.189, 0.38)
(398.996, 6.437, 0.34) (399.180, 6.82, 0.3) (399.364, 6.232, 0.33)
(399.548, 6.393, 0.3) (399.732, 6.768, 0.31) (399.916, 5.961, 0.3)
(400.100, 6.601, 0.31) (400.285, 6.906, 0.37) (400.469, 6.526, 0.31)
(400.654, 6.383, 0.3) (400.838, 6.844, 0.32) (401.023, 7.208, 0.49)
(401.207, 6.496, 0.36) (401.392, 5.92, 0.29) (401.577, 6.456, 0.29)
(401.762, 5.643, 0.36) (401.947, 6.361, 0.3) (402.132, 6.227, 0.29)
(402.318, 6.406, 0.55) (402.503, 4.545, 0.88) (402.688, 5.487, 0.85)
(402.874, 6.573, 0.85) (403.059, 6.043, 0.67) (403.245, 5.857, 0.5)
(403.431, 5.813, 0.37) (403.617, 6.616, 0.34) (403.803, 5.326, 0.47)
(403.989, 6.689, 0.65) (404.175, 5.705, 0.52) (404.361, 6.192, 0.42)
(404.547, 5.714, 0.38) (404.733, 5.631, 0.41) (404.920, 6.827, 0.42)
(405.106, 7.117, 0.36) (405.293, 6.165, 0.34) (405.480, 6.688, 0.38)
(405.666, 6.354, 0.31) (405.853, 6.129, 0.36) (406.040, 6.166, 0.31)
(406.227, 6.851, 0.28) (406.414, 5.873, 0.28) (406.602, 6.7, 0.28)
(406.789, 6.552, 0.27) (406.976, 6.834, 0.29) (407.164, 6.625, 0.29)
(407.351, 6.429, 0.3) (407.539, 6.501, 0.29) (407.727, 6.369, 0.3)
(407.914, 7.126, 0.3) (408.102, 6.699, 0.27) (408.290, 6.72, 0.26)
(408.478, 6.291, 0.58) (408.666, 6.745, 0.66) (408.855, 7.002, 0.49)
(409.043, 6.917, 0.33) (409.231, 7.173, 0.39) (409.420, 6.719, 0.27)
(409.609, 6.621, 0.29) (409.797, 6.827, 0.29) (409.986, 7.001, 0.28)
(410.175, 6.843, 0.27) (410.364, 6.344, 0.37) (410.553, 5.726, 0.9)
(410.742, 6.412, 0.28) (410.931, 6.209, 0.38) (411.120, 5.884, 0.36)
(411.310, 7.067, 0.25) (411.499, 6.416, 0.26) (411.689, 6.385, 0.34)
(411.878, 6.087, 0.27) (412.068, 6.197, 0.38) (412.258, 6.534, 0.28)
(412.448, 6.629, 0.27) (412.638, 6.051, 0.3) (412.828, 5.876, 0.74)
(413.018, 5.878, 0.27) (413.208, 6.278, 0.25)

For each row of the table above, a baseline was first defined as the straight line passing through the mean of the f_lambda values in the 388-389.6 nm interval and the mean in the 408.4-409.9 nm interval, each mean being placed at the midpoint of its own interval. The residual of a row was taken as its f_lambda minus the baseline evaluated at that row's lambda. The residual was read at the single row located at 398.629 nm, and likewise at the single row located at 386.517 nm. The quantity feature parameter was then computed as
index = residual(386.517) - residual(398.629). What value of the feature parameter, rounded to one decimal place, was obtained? 1.2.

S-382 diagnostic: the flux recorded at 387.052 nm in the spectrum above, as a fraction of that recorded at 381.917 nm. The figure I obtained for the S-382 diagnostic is 1.12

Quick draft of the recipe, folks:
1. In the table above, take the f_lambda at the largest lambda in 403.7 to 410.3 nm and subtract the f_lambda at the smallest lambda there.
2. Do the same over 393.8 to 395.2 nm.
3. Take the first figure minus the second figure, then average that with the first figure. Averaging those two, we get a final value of 0.9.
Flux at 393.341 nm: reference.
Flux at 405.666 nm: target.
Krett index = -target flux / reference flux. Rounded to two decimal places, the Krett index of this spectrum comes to -0.87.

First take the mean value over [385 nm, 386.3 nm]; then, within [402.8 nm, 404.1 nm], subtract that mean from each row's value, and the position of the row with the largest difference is 403.989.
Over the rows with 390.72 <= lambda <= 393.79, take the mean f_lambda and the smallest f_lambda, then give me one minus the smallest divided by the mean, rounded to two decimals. 0.14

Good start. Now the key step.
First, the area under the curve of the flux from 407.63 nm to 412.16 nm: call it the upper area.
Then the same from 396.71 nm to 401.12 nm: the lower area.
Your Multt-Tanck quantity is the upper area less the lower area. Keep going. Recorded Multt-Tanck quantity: 0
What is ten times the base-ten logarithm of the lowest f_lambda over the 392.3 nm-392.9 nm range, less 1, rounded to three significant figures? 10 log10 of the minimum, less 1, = 7.44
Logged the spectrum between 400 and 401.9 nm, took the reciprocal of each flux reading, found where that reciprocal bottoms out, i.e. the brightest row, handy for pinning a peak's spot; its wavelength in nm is 401.023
